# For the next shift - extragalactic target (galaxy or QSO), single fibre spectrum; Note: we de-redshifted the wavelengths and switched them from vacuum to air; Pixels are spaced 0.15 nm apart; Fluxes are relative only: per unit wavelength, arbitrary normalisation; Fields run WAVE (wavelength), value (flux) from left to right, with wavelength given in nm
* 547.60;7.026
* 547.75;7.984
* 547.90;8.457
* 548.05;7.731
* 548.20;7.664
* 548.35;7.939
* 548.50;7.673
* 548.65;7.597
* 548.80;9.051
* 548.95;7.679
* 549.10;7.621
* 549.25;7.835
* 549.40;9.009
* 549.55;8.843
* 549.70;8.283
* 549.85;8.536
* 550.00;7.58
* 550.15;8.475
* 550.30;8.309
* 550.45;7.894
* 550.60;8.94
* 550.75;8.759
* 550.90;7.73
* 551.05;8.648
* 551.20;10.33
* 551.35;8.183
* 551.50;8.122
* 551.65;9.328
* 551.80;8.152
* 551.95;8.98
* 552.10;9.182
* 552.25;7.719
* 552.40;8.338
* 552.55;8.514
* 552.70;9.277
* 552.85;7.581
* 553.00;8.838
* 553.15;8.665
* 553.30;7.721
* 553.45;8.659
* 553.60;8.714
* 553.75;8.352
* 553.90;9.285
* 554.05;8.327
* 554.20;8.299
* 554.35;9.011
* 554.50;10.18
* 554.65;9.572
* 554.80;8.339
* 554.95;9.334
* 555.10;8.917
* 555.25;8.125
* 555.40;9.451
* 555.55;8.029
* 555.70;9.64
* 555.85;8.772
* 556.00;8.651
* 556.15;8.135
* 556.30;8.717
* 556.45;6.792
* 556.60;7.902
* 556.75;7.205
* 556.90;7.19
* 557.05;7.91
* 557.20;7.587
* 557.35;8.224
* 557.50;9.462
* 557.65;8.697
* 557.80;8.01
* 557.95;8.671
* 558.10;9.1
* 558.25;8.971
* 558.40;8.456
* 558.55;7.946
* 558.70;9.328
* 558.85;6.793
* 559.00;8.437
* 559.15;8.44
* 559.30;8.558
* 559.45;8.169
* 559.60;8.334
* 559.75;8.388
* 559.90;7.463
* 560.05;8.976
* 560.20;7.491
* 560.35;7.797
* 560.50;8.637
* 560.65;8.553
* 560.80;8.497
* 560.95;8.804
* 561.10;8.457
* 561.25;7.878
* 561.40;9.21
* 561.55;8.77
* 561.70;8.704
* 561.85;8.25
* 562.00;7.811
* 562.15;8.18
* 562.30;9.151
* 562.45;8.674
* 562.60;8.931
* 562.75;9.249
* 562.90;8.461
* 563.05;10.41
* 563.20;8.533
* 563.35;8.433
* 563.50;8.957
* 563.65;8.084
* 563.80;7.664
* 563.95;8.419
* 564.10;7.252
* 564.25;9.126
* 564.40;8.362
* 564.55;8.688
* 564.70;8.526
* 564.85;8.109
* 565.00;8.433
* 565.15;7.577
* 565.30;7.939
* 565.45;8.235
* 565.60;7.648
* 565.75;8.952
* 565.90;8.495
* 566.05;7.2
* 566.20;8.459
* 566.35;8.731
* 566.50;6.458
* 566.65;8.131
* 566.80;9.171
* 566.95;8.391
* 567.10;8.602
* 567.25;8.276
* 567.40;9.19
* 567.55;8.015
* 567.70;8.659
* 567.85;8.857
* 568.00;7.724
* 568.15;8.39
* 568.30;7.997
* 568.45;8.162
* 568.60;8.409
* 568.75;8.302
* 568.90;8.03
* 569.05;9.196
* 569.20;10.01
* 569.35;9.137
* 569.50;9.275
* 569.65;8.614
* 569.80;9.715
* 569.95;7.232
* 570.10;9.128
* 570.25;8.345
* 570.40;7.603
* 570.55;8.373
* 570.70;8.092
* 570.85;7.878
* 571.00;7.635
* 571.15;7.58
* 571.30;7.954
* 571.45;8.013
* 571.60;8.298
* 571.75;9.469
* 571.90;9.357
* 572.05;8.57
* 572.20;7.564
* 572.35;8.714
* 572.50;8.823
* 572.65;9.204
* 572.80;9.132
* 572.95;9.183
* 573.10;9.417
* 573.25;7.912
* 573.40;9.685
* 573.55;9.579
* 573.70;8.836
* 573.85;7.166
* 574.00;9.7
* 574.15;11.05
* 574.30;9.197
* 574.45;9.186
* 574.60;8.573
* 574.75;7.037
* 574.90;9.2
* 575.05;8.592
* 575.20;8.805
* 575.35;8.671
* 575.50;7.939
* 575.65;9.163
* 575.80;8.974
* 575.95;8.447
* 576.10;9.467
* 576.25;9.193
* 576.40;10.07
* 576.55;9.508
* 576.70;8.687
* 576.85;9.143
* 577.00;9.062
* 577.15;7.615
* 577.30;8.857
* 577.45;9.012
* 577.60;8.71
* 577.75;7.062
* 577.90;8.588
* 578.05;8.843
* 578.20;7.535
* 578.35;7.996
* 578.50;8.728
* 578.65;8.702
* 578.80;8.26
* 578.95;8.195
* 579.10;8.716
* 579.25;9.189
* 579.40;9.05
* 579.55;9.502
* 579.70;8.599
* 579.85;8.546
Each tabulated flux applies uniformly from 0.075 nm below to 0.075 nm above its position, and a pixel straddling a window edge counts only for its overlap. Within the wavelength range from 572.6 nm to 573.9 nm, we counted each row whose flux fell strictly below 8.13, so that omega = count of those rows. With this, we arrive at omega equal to 2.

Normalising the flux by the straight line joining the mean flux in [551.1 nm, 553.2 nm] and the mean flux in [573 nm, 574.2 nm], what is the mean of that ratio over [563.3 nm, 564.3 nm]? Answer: 0.926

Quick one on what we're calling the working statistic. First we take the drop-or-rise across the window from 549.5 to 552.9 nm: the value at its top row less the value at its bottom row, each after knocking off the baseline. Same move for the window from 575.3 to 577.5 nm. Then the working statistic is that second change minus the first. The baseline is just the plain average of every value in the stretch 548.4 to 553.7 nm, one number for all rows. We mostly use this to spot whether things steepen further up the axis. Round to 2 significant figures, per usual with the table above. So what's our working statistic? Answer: 1.6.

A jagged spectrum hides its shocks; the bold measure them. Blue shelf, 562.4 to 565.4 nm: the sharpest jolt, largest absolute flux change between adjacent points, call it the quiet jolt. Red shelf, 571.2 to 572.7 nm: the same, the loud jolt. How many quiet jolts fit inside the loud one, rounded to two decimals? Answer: 0.60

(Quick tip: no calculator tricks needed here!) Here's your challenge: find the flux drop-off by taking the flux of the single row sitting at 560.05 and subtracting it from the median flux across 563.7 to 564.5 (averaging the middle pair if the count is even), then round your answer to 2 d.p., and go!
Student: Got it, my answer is -0.61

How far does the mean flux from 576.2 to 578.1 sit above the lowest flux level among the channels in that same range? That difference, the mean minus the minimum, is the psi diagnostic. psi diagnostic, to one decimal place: 1.7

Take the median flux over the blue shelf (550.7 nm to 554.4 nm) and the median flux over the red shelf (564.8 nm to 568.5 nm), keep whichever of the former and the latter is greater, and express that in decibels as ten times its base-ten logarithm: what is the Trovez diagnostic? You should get 9.37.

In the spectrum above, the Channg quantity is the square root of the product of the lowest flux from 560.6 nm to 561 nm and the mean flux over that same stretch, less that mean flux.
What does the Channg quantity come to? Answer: -0.06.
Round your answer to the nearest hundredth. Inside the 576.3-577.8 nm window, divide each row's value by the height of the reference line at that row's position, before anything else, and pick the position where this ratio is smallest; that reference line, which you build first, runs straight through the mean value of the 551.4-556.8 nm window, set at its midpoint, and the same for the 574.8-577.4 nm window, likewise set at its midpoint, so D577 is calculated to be 577.75 nm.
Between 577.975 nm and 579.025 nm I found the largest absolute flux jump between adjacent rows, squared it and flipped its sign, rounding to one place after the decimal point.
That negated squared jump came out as -1.7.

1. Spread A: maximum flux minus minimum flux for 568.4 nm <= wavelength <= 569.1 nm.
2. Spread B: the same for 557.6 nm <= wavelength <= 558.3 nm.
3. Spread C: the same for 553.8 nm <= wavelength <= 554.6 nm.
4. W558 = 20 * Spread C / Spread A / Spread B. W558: 29.6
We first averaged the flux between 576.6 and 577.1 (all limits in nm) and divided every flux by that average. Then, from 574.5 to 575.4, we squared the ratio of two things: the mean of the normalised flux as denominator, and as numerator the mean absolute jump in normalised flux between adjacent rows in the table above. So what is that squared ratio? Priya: 0.0120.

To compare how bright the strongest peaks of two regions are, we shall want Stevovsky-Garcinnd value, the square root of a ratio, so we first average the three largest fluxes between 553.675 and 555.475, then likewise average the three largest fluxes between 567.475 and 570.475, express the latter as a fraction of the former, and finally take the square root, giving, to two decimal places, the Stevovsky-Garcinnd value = 1.00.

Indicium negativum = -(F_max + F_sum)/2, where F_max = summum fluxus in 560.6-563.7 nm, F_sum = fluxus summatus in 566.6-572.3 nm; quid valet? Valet -166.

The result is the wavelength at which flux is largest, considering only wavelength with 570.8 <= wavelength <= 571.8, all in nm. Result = 571.75 nm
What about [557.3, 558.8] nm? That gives 557.50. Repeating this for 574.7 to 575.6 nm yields 574.90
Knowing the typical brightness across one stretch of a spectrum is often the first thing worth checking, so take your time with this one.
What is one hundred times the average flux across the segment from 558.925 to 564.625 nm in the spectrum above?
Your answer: 848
